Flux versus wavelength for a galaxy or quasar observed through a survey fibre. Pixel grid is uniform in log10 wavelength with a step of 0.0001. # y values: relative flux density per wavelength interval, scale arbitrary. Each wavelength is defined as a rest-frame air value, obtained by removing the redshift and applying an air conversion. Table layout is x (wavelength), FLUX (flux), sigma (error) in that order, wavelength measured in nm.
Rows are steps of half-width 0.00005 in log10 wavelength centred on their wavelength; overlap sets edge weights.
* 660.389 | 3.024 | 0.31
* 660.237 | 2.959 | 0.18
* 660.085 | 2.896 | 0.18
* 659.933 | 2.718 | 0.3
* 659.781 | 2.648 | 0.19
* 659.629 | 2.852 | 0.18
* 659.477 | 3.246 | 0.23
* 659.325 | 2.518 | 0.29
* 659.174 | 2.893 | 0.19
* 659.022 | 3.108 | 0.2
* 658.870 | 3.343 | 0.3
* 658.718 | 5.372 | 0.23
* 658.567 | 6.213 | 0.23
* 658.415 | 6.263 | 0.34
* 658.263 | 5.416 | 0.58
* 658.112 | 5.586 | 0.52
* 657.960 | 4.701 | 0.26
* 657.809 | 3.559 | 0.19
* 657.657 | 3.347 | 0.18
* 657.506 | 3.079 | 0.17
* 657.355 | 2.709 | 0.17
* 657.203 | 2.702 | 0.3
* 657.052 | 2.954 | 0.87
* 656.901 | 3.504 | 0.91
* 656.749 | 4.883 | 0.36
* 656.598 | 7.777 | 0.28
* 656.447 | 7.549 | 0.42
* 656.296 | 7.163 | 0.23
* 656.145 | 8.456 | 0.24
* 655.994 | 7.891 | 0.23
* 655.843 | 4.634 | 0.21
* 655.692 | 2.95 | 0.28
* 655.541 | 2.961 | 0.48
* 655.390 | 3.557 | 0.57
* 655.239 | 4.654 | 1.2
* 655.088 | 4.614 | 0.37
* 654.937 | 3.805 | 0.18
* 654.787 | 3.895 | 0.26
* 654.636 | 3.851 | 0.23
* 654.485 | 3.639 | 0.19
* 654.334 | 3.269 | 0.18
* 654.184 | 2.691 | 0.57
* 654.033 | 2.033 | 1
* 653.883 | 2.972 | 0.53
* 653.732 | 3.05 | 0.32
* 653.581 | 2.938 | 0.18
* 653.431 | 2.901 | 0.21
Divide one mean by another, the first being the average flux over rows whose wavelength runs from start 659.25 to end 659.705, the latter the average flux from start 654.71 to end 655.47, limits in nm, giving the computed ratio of 0.70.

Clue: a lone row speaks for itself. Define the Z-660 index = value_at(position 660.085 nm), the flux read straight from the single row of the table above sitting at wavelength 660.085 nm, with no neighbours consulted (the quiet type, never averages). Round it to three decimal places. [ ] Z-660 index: 2.896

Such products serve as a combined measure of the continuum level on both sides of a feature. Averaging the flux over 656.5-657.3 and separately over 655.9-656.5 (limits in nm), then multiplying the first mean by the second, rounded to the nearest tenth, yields 33.9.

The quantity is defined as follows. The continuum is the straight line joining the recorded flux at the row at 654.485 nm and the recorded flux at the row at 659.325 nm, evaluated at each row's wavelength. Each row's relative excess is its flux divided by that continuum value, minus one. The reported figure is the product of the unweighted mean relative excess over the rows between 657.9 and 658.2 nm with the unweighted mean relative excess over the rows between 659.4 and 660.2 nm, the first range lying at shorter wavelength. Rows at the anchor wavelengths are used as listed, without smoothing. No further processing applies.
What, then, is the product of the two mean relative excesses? 0.16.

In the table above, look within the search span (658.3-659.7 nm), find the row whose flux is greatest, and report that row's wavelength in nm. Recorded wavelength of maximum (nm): 658.415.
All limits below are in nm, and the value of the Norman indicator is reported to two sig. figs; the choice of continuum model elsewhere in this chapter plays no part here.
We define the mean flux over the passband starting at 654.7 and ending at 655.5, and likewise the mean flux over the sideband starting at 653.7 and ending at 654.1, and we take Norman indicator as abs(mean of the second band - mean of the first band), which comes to 1.4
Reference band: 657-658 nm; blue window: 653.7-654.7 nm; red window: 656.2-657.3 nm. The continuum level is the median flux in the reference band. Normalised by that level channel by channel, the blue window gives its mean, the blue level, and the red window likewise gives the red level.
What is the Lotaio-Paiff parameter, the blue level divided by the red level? 0.59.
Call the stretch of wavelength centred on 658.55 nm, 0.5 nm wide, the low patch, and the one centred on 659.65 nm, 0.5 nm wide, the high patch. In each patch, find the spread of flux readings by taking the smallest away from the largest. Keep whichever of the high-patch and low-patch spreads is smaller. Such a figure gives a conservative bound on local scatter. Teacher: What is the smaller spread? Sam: 0.6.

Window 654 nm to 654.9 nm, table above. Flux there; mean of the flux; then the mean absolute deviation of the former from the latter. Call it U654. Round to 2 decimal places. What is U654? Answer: 0.58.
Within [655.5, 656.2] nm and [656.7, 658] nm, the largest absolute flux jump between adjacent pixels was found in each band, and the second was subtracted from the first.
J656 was 1.9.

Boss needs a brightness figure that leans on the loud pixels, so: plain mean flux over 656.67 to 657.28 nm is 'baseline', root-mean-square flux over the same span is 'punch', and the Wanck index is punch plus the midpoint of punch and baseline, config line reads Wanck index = 7.2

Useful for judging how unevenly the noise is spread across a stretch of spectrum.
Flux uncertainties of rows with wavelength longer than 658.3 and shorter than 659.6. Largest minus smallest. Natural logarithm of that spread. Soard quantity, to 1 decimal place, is -1.9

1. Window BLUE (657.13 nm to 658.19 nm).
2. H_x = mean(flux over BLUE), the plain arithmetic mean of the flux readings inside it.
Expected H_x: 3.7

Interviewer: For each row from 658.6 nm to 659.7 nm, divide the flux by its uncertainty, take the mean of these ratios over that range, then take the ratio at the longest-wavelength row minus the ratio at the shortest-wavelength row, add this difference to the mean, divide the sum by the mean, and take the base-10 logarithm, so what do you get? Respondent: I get -0.3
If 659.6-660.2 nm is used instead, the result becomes 0.0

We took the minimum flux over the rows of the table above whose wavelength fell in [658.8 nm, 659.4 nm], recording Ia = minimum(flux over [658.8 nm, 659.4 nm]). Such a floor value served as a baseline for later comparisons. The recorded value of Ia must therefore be 2.518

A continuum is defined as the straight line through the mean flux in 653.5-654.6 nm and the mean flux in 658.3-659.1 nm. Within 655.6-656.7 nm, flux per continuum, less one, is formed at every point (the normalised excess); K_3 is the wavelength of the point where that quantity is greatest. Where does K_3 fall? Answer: 656.145 nm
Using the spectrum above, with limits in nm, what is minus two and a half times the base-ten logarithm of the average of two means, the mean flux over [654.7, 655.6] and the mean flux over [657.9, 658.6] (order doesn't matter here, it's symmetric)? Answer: -1.70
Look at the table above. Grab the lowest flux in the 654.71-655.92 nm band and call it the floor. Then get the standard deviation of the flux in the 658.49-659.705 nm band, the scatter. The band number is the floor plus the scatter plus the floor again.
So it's 7.2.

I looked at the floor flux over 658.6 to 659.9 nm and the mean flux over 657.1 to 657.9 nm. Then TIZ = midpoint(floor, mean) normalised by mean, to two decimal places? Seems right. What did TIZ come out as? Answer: 0.91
